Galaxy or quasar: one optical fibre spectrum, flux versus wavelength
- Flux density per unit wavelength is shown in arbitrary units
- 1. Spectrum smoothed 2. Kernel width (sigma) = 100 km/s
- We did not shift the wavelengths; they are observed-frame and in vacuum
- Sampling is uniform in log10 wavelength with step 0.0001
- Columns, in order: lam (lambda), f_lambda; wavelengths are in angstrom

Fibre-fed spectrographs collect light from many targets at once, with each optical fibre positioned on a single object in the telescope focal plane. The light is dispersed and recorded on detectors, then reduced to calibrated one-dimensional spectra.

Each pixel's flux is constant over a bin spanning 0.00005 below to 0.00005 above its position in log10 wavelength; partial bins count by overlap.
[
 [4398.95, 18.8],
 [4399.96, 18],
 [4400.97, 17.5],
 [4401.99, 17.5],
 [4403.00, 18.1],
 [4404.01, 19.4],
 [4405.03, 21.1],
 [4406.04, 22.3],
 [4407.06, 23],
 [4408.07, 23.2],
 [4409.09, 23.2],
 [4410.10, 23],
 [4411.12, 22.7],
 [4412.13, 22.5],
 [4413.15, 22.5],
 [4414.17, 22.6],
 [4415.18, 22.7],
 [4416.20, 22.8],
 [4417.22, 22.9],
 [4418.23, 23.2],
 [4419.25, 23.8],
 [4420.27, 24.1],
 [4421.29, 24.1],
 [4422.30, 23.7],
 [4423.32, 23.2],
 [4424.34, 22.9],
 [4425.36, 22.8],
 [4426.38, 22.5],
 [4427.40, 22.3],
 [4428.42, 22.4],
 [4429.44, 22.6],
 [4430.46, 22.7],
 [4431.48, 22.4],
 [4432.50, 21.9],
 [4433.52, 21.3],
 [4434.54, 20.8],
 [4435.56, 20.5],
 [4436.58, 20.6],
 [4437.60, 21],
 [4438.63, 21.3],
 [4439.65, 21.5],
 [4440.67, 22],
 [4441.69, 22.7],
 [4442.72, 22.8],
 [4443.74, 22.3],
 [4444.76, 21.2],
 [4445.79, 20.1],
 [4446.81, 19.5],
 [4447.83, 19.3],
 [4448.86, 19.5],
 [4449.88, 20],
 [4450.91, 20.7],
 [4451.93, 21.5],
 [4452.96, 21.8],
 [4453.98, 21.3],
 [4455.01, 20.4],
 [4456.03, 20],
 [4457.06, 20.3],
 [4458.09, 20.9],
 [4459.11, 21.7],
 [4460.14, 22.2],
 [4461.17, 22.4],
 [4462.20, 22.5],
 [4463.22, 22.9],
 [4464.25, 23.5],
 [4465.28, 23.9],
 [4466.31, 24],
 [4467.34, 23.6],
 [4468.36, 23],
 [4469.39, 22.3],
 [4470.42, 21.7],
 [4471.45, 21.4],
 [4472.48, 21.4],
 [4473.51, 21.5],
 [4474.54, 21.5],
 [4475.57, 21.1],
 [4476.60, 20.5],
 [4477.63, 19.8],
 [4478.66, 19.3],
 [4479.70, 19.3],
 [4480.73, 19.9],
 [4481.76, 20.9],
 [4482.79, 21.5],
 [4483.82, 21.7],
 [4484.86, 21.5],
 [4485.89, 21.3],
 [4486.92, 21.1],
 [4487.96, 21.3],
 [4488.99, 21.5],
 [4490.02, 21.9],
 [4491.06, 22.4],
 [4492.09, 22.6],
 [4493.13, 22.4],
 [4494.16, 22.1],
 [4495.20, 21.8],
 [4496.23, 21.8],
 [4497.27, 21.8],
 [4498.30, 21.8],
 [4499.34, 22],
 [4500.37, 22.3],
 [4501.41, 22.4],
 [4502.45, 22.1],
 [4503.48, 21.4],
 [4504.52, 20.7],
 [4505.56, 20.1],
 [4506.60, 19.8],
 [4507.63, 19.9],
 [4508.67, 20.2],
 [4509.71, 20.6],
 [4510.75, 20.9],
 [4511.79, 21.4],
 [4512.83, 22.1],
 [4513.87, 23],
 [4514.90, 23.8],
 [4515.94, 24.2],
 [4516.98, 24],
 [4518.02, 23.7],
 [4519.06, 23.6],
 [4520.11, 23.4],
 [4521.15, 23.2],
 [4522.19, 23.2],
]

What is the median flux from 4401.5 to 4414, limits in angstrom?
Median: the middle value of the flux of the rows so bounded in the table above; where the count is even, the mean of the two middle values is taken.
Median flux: 22.5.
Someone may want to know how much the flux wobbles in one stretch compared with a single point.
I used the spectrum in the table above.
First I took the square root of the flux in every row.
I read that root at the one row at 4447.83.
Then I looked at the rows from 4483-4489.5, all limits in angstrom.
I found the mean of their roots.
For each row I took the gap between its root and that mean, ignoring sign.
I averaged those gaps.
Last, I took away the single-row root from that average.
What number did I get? -4.38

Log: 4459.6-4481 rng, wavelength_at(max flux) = 4466.31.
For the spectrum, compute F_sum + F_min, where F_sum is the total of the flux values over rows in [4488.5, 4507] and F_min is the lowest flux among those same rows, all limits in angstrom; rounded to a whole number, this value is 411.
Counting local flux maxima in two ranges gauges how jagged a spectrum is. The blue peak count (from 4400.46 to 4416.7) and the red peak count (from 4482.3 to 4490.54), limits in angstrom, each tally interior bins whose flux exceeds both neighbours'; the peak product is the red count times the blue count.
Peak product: 0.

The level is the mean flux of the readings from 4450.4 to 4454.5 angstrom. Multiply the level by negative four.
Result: -85.3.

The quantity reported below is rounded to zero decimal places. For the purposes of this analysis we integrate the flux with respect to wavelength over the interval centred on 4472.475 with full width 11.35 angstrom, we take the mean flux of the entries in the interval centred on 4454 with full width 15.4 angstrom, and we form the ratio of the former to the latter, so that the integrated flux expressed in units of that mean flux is 12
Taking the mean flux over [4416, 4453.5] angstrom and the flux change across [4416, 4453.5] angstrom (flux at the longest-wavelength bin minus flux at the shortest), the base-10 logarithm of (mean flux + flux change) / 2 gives 1.019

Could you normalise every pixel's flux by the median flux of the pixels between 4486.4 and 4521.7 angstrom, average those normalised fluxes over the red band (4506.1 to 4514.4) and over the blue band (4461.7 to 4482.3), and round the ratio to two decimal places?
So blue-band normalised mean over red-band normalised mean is 1.03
